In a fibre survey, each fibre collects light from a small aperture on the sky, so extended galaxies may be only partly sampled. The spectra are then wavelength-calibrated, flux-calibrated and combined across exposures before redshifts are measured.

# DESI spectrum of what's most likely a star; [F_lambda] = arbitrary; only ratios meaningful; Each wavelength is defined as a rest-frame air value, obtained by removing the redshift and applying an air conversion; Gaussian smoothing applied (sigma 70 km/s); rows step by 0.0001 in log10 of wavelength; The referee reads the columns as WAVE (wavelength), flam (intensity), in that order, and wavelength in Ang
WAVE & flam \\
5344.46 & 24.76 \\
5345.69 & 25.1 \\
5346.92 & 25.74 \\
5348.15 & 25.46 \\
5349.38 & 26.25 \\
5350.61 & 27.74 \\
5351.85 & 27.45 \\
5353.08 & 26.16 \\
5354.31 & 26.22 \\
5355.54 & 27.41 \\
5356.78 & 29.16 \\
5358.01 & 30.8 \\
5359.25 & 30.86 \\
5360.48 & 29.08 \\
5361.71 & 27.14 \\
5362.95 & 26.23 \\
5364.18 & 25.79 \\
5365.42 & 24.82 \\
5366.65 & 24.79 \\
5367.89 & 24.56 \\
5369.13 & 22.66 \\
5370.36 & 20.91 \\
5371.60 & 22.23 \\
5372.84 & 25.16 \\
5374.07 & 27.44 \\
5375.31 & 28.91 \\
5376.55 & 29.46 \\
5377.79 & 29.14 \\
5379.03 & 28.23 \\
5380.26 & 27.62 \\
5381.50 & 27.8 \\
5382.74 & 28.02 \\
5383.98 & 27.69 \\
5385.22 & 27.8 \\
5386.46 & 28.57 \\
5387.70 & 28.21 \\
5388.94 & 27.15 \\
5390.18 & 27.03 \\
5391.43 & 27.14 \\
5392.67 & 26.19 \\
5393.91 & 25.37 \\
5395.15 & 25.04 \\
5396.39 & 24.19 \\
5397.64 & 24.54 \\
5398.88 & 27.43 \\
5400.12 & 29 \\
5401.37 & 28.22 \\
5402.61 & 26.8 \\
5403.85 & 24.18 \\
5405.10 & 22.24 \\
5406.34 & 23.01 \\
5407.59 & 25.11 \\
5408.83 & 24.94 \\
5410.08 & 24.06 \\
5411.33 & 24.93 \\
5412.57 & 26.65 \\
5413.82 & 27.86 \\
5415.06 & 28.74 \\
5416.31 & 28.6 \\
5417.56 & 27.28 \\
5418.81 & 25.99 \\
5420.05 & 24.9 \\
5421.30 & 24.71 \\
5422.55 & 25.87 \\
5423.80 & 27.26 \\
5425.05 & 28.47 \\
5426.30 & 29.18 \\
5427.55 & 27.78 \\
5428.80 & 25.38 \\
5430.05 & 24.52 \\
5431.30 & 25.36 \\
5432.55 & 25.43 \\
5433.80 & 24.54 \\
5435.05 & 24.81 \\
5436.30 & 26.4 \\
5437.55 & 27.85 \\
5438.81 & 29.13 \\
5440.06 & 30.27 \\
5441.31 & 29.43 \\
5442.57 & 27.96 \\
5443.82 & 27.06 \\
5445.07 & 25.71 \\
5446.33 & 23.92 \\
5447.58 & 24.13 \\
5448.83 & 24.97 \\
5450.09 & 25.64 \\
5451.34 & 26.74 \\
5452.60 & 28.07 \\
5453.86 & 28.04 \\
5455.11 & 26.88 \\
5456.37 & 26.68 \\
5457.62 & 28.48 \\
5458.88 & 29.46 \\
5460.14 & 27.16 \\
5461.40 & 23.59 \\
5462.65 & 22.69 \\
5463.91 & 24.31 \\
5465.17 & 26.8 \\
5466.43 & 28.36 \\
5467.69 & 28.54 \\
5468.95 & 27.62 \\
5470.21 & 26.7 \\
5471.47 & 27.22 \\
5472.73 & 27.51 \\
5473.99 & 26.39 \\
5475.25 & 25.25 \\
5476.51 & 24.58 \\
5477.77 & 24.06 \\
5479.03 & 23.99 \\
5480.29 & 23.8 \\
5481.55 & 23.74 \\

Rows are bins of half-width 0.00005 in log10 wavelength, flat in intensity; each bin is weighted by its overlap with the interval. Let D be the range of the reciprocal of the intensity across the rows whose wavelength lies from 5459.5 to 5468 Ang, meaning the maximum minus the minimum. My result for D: 0.0090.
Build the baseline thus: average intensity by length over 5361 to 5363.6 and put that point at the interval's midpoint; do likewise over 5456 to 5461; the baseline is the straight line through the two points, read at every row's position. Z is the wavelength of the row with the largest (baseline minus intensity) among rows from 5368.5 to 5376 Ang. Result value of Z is 5370.36 Ang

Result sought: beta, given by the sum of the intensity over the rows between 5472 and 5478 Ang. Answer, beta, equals 128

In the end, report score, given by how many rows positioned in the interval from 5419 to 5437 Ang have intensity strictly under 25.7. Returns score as 8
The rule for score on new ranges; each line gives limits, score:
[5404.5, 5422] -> 8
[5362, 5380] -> 7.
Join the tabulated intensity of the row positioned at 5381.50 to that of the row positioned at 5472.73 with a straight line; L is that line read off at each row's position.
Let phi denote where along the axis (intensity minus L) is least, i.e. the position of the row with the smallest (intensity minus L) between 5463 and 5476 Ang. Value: 5463.91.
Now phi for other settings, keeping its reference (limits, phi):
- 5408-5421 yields 5410.08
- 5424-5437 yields 5430.05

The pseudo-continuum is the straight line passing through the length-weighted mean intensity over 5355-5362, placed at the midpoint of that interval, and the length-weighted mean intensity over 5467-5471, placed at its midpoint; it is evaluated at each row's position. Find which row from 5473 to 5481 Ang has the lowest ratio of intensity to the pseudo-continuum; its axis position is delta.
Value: 5480.29 Ang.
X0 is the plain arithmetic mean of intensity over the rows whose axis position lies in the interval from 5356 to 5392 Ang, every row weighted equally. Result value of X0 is 27.0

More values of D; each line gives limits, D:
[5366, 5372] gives 0.0075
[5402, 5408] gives 0.0077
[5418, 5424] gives 0.0038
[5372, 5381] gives 0.0058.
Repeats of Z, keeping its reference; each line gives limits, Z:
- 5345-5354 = 5345.69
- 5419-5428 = 5421.30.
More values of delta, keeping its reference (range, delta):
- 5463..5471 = 5463.91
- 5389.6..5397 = 5396.39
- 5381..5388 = 5383.98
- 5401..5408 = 5405.10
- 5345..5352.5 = 5345.69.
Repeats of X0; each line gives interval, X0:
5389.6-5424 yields 26.0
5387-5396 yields 26.6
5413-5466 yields 26.6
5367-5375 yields 23.8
